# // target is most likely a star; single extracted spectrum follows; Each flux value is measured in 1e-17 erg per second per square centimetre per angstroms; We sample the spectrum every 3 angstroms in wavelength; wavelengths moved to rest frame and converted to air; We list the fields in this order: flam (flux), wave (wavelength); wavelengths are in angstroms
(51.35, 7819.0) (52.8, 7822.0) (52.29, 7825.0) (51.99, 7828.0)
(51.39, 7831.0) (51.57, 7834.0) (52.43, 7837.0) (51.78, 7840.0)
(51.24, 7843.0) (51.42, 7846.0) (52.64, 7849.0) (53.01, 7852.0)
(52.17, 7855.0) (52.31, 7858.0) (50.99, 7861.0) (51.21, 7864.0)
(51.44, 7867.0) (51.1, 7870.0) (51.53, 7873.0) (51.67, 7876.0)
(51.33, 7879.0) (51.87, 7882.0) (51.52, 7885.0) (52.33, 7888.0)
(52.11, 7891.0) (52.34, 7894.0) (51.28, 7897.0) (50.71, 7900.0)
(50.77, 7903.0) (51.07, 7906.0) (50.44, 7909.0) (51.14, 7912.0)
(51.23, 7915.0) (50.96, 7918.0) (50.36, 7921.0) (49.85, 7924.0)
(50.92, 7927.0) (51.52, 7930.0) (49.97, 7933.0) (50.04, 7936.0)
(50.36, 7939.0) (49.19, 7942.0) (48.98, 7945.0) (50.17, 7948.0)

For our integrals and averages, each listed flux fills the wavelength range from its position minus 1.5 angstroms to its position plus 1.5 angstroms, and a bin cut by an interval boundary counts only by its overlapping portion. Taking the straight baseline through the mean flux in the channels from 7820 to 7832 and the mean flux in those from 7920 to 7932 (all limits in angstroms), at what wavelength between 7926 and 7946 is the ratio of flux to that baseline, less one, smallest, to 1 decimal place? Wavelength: 7945.0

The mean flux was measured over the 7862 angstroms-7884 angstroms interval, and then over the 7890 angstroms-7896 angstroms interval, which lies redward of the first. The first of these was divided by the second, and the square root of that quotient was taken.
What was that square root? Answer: 0.99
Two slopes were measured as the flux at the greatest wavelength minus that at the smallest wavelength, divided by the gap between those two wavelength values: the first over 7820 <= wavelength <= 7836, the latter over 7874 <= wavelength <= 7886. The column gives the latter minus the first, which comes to 0.1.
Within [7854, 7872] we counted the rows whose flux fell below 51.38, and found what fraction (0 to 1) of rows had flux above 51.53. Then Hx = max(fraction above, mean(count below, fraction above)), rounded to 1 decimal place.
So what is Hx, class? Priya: 1.7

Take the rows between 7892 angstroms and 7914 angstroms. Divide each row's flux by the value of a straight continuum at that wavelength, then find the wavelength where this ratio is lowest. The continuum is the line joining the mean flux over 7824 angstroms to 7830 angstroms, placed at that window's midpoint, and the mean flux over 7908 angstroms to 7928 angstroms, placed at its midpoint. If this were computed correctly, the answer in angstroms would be 7909.0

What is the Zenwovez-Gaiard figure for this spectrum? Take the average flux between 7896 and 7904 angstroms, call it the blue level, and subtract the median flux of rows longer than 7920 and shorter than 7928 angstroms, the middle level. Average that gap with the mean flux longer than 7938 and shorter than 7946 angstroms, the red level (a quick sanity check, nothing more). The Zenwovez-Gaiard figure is 25.0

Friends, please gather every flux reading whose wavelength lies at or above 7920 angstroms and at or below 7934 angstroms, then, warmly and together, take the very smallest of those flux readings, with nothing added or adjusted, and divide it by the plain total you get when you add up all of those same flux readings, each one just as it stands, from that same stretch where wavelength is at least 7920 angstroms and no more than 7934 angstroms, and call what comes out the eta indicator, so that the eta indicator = 0.197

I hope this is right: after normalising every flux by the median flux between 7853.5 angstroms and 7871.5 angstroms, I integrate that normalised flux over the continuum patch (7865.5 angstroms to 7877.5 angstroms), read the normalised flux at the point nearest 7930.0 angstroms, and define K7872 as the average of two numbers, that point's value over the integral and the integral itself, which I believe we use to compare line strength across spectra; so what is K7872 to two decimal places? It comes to 6.05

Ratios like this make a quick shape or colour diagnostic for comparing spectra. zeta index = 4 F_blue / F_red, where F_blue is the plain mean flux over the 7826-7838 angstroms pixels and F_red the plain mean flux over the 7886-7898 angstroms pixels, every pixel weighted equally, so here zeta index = 3.99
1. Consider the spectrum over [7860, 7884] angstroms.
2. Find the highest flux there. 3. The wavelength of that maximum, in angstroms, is 7882.0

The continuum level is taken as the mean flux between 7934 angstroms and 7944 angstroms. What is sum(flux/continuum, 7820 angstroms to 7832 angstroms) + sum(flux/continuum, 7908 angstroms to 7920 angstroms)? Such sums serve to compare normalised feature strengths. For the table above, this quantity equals 8.27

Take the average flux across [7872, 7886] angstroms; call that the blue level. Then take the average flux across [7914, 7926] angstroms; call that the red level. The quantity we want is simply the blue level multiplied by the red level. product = 2610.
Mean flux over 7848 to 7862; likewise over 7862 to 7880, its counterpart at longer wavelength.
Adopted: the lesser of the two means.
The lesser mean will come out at 51.4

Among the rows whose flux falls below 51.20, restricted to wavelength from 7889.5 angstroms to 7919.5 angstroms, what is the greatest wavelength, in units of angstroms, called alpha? 7918.0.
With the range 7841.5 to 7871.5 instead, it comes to 7870.0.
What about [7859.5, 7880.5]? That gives 7870.0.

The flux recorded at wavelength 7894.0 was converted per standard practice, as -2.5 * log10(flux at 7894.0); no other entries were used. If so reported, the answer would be -4.30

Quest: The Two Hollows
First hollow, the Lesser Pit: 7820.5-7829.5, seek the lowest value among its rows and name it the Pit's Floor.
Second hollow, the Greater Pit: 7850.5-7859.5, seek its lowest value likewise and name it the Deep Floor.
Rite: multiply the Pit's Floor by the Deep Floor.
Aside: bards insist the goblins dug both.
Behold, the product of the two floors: 2712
